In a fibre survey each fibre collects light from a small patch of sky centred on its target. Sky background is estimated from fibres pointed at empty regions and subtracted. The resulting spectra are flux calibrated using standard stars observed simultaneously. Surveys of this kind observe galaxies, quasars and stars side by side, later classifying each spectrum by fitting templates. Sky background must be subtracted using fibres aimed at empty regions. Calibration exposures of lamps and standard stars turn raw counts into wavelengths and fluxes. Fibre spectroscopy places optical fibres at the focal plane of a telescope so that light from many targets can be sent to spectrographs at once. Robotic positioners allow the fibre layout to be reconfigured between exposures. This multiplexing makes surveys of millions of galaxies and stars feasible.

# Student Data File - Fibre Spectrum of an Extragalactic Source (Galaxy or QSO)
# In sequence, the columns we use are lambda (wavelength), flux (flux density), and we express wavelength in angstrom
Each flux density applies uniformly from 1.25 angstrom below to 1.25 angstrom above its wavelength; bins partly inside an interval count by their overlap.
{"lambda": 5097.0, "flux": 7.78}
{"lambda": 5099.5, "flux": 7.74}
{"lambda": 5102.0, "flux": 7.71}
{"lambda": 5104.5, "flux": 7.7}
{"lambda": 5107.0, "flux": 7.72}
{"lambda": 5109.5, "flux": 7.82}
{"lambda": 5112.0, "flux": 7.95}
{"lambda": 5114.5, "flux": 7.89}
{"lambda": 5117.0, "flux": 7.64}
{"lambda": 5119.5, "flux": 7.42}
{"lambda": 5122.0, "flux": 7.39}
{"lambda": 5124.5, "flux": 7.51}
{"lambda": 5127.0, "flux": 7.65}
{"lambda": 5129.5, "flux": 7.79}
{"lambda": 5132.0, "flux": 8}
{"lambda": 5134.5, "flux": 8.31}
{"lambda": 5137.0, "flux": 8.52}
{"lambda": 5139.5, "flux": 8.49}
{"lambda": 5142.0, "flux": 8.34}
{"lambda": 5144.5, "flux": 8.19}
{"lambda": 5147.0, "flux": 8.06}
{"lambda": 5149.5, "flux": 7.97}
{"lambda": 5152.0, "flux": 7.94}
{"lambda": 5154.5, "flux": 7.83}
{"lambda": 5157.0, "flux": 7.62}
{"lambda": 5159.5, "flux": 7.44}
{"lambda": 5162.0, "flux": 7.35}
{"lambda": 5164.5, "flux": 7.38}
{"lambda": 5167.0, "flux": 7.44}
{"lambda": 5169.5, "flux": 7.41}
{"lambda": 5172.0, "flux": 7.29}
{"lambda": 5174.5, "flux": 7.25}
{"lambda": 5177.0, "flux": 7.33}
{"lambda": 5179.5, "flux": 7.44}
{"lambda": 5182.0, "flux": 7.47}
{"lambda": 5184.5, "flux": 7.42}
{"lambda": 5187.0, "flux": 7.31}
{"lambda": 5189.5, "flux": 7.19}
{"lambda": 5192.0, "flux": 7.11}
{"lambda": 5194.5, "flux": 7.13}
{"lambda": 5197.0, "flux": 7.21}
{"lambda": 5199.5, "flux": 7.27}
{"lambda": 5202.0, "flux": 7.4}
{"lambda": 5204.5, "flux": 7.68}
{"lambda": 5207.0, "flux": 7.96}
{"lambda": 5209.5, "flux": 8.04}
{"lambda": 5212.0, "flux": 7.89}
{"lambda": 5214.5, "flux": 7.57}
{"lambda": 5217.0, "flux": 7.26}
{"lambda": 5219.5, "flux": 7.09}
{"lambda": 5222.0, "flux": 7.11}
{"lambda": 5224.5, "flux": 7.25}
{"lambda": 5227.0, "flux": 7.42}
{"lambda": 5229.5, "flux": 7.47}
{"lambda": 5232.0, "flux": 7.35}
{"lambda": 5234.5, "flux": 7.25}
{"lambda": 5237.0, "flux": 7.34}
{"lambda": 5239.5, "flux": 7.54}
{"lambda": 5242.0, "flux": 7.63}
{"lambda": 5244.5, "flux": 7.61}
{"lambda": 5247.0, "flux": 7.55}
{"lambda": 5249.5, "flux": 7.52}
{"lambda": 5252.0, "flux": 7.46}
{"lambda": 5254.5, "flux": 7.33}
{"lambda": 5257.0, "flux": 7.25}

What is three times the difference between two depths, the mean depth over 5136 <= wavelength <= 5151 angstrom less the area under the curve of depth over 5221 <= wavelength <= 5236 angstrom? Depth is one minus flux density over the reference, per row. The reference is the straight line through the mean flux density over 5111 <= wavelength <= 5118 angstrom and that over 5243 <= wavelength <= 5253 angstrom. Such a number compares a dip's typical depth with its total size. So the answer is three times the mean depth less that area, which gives -1.8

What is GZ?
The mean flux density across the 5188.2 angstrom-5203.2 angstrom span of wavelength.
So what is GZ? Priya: 7.2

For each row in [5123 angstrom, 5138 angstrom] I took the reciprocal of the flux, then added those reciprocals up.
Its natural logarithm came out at -0.281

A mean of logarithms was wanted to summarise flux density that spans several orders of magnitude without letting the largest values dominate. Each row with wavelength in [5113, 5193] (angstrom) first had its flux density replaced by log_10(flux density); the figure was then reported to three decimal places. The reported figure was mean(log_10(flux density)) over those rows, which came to 0.884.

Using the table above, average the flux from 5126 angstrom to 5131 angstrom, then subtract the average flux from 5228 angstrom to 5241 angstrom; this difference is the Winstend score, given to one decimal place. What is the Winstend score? 0.3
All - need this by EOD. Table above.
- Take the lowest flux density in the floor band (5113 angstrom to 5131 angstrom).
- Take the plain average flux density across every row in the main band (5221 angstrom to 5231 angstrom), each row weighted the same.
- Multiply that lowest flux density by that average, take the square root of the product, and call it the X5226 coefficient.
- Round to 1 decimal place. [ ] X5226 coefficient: 7.4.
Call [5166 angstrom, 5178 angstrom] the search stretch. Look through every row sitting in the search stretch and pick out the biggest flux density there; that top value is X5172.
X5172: 7.44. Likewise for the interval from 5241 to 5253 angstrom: 7.63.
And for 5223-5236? 7.47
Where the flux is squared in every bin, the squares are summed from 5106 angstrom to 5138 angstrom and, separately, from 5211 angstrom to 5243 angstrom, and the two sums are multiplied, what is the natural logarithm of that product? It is 13.2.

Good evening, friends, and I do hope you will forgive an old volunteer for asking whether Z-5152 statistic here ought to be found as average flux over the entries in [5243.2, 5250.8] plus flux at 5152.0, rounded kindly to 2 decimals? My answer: 15.50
